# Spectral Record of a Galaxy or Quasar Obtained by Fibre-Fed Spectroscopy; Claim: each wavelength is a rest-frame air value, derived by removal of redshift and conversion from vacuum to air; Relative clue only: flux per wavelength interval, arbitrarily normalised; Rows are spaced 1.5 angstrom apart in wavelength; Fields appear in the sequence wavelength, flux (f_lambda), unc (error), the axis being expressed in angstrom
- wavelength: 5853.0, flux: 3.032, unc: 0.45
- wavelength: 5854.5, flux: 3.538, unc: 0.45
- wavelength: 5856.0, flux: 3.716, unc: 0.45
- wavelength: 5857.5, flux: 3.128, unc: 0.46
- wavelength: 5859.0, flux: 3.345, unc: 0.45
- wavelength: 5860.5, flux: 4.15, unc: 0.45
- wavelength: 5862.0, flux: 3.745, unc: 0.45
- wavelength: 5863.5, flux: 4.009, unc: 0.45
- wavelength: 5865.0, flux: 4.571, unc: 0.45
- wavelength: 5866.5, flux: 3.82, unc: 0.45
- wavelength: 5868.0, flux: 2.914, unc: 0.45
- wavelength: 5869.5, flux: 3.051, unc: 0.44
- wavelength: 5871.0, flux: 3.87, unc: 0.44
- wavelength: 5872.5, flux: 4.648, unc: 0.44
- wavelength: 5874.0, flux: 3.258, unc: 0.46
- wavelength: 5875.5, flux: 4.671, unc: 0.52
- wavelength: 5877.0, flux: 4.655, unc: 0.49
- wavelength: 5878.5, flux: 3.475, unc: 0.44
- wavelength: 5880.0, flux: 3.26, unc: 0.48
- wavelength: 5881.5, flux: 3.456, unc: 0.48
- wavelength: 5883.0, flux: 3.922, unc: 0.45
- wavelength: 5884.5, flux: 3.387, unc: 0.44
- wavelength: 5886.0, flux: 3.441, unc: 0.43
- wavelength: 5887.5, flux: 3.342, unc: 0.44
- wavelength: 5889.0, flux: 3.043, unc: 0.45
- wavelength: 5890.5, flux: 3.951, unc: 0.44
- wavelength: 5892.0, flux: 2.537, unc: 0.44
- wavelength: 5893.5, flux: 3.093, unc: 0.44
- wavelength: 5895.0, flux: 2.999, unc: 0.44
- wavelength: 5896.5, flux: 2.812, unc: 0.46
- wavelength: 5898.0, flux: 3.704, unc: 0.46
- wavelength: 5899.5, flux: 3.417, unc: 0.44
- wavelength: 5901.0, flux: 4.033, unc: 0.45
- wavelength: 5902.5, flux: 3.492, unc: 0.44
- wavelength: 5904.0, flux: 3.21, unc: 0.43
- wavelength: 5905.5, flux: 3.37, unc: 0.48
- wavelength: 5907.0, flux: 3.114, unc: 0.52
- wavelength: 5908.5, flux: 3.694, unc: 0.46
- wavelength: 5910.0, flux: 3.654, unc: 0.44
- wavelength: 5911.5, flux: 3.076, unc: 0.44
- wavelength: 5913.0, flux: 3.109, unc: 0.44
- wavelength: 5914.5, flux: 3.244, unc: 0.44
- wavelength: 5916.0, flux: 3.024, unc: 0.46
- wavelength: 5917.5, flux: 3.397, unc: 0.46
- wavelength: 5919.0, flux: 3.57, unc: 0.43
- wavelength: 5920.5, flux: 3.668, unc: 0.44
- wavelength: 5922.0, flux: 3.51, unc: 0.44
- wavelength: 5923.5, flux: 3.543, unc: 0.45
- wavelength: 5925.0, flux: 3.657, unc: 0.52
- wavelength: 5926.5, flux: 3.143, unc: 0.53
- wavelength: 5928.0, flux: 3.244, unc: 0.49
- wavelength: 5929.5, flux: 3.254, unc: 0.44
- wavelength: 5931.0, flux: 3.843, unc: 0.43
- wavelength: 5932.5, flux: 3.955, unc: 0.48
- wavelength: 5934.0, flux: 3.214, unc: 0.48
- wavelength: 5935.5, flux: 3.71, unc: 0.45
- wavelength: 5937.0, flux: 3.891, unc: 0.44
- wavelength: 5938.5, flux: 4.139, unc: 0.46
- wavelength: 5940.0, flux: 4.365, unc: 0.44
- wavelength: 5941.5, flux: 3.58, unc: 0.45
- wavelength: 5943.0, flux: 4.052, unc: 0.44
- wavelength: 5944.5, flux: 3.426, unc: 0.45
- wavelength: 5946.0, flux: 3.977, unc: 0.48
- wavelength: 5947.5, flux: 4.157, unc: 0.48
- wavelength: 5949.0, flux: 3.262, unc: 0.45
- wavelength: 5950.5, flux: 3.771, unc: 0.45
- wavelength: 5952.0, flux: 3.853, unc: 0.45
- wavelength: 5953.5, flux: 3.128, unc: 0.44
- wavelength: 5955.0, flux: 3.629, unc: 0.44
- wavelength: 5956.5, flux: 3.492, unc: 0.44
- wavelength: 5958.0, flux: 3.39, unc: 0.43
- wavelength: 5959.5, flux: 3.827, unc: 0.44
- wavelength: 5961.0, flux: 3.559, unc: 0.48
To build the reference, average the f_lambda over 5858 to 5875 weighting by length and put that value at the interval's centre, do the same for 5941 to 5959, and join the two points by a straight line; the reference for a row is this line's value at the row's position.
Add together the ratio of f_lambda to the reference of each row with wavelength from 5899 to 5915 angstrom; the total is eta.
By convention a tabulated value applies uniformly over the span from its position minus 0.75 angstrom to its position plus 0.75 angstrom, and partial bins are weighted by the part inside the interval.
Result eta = 10.1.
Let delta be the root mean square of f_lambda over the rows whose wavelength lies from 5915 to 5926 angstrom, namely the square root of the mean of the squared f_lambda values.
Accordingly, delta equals 3.49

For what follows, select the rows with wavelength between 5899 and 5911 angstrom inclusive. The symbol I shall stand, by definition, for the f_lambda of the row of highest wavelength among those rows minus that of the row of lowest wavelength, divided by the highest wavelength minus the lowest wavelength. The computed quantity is 0.02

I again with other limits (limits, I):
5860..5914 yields -0.02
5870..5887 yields -0.03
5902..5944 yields 0.01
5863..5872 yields -0.02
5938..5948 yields 0.00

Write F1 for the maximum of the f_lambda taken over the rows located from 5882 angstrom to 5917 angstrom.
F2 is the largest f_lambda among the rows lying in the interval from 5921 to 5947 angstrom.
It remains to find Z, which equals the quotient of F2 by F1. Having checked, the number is 1.08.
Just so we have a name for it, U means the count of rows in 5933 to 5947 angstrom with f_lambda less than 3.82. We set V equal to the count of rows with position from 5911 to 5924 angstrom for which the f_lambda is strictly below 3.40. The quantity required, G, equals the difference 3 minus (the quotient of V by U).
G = 1.75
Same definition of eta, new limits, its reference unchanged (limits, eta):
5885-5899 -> 7.8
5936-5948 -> 8.6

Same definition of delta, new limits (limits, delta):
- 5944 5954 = 3.67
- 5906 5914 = 3.34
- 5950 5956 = 3.61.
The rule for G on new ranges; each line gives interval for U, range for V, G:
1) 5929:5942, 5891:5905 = 1.75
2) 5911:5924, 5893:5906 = 2.44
